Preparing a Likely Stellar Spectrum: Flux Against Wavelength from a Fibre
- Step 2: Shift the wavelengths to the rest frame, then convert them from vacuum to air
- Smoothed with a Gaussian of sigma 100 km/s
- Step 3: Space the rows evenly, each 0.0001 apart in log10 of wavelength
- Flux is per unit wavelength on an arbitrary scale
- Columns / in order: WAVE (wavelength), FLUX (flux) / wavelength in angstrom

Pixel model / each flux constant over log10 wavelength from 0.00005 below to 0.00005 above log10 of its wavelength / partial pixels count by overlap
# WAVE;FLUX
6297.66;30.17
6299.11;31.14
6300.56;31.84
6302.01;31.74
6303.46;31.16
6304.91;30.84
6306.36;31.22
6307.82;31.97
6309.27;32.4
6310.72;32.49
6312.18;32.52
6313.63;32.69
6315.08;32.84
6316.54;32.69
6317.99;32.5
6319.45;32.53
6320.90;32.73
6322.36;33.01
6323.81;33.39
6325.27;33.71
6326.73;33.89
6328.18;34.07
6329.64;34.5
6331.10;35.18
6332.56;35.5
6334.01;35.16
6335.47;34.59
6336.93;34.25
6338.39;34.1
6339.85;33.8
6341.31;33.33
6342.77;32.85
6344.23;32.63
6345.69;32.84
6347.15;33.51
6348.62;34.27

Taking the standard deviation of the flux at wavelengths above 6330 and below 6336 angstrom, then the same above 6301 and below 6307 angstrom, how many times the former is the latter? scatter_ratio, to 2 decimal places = 0.98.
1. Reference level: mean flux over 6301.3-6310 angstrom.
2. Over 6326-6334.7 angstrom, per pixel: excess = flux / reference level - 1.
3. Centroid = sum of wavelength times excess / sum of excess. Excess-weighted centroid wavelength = 6330.8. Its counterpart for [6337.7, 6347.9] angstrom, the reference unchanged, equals 6342.2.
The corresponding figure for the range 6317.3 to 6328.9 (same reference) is 6324.2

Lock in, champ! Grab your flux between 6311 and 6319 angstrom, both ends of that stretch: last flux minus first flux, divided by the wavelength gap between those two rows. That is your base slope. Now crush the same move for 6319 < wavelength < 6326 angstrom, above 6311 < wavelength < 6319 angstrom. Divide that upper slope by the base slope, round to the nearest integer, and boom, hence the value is -59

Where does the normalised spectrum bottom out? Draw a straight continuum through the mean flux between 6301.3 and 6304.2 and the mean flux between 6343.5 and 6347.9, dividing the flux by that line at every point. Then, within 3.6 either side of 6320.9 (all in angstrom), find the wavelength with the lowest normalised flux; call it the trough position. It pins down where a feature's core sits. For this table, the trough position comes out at 6319.45 angstrom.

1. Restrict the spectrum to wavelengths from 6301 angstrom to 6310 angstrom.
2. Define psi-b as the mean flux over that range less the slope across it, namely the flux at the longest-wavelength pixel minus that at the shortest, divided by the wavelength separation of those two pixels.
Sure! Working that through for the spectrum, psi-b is 31.5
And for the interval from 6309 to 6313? 32.4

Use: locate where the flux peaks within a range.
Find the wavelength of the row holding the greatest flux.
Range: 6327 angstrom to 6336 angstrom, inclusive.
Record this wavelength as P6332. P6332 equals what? 6332.56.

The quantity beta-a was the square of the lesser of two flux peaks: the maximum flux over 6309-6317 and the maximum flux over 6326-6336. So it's 1078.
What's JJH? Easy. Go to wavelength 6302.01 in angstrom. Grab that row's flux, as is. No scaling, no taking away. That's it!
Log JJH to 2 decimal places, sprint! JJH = 31.74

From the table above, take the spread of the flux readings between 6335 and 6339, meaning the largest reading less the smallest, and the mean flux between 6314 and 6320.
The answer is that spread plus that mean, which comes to 33.1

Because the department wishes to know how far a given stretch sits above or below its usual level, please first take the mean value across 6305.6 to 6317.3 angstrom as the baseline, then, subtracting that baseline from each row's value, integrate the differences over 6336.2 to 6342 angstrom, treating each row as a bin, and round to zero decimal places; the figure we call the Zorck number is 9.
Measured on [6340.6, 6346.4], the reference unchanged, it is 3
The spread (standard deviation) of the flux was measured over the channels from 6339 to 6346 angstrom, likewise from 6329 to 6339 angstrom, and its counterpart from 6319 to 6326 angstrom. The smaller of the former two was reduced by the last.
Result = -0.01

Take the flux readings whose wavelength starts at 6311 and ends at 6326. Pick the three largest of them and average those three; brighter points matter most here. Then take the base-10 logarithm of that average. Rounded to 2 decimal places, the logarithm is 1.52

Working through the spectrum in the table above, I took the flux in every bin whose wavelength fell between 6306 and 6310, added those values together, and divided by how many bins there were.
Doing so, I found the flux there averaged 31.9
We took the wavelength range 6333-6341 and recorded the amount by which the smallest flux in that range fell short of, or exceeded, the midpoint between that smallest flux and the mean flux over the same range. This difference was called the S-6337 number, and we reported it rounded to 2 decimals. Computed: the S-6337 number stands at -0.29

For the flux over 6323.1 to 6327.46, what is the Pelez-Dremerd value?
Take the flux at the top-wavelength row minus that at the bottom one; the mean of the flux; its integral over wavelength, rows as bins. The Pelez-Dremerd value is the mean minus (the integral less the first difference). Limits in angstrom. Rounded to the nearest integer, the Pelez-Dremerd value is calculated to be -113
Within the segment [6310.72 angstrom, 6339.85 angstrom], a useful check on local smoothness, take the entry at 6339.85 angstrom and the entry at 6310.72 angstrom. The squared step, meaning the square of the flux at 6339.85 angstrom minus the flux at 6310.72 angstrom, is 1.7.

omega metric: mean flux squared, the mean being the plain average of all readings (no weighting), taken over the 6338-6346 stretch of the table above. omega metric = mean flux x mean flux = 1106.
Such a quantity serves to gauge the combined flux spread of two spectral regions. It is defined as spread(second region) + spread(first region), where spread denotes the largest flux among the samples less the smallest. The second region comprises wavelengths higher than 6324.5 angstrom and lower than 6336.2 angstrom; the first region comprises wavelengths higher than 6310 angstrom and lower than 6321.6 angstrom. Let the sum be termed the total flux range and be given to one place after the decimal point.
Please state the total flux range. 2.1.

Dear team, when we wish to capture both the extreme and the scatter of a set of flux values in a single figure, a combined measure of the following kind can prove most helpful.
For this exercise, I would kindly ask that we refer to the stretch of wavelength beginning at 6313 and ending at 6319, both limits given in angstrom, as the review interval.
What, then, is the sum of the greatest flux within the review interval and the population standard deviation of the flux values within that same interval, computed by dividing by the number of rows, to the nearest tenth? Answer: 33.0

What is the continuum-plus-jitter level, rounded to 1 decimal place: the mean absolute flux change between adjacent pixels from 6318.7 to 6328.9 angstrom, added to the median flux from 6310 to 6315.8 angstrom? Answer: 32.9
